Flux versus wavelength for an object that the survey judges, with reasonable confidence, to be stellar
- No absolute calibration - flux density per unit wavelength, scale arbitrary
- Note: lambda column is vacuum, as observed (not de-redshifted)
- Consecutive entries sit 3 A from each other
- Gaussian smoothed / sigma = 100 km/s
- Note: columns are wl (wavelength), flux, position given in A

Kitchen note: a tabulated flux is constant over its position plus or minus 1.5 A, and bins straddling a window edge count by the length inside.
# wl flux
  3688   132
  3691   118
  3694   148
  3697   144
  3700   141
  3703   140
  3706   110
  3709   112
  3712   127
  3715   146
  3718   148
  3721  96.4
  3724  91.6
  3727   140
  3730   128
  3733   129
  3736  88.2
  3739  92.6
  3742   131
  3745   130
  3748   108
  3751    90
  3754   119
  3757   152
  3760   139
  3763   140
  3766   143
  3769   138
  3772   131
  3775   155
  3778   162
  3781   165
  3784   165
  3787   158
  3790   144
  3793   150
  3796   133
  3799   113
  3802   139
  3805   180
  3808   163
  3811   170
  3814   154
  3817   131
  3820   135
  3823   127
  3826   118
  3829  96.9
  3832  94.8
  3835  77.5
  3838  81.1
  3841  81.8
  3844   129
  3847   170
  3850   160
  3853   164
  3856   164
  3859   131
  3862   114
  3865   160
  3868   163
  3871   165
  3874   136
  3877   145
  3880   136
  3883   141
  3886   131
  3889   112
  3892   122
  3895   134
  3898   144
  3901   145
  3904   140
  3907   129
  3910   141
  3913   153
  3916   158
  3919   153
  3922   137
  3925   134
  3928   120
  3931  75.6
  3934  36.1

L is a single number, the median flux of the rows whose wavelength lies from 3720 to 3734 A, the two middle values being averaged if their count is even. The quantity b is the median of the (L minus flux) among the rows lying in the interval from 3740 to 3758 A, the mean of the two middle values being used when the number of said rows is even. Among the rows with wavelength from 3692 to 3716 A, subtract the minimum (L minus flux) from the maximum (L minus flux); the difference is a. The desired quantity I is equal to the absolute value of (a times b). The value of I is 133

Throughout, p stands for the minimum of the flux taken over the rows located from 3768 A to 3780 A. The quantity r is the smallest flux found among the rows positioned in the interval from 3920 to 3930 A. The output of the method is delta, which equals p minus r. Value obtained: 11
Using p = 131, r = 120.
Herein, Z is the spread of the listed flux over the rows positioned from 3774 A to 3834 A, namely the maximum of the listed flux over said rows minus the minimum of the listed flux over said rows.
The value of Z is 85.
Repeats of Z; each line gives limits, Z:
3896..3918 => 29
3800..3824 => 53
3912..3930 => 38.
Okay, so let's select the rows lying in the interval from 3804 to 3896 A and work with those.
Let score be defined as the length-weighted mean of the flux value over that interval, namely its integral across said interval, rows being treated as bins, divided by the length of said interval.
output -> 135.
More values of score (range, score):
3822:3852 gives 114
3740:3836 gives 136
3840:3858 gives 146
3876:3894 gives 131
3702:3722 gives 126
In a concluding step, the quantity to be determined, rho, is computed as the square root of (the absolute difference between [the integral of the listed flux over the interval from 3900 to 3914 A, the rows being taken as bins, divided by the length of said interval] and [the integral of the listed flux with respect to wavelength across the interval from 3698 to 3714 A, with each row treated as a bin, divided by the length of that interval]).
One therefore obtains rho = 3.7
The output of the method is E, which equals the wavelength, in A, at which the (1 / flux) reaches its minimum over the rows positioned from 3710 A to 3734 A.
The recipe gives 3718 A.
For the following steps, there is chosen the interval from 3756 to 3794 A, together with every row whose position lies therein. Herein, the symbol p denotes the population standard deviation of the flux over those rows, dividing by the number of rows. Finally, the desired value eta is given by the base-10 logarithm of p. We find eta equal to 1.03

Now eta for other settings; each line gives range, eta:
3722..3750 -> 1.28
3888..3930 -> 1.11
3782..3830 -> 1.34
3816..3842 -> 1.34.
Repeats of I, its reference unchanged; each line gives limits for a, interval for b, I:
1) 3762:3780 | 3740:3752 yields 279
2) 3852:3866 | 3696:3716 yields 600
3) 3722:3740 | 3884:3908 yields 233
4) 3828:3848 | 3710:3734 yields 46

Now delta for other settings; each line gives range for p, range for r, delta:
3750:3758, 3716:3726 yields -2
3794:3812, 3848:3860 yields -18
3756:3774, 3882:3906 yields 19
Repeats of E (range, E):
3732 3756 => 3742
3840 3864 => 3847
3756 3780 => 3778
